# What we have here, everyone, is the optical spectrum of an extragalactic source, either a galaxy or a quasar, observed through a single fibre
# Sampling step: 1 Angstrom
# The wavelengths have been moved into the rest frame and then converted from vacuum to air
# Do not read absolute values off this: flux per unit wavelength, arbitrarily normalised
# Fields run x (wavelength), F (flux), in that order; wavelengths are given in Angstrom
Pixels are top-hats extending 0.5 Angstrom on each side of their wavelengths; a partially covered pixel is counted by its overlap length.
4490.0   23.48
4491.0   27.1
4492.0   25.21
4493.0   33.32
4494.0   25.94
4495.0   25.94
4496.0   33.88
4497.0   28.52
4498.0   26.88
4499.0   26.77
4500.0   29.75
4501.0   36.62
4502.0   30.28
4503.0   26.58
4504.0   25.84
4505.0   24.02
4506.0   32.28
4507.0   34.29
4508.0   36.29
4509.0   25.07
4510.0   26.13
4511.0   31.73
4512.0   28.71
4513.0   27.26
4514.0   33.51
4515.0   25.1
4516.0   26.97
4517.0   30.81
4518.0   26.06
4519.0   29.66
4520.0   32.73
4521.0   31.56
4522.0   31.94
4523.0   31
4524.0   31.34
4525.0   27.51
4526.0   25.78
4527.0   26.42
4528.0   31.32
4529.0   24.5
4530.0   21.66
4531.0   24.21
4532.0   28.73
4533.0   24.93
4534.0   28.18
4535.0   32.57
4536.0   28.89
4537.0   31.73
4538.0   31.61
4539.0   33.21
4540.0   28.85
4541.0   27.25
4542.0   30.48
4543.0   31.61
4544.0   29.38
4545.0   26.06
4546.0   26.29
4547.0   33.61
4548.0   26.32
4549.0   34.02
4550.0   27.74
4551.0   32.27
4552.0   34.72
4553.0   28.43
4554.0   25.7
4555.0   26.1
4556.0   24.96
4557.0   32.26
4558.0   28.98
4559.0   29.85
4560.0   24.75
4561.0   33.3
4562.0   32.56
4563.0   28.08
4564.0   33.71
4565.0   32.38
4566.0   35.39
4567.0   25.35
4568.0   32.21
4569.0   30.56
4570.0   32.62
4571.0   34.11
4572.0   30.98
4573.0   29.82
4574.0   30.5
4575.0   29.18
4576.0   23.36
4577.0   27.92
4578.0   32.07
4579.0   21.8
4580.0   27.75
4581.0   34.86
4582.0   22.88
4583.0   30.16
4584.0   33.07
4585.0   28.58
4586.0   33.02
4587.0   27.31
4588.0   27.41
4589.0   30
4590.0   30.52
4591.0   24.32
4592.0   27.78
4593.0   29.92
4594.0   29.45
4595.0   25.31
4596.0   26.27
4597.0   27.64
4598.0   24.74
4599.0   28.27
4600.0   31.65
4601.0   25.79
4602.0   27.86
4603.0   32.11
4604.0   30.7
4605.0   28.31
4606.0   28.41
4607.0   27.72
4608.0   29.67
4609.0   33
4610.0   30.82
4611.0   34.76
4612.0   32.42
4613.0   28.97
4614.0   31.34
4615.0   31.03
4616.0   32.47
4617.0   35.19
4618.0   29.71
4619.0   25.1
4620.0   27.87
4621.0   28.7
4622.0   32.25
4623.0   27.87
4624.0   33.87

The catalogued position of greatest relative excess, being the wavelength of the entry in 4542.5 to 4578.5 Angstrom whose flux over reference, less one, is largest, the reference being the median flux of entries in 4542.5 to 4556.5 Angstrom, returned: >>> 4566.0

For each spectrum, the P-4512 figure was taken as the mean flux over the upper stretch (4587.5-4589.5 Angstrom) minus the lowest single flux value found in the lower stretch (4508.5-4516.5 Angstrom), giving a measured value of 3.6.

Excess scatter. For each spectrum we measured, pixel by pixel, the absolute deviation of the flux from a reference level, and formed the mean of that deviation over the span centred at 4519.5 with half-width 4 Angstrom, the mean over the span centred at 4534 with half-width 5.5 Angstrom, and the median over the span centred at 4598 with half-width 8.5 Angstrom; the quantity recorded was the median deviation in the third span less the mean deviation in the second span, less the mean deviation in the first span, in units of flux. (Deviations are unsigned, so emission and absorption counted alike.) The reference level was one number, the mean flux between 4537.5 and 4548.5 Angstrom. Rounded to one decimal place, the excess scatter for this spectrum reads -3.7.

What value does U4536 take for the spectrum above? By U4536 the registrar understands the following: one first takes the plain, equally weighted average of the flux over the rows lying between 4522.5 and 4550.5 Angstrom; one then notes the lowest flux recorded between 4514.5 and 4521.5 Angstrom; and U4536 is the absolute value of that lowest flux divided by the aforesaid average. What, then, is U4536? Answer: 0.87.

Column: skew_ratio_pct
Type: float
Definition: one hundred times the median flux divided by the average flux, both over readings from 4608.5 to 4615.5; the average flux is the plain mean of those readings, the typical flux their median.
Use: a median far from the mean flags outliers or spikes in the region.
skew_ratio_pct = 99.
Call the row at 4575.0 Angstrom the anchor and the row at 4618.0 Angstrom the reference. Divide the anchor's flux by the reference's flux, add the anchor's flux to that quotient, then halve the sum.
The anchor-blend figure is 15.1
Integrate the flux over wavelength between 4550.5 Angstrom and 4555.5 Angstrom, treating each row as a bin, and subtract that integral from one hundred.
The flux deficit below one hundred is -47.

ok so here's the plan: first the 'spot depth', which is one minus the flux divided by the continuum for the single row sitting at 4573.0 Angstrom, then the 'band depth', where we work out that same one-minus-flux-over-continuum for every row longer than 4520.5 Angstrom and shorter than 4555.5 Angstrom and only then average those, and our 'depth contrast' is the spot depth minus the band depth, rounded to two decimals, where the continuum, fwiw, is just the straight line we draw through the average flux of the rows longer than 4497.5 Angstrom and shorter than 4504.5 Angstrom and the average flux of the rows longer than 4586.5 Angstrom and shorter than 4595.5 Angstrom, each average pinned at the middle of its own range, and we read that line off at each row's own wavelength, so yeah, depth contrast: -0.04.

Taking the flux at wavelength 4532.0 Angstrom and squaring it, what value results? 825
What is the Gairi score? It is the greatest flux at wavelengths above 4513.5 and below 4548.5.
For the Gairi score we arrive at 33.61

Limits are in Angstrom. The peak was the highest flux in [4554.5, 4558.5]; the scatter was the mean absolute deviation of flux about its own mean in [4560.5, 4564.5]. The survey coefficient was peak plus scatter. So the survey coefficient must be 34.2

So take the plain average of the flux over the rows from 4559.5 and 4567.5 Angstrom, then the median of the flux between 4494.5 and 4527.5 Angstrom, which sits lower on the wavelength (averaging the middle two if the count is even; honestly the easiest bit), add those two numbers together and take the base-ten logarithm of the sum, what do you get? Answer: 1.77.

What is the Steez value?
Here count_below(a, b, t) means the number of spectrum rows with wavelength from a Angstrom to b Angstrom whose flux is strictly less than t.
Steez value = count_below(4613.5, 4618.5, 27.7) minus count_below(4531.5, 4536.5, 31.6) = -4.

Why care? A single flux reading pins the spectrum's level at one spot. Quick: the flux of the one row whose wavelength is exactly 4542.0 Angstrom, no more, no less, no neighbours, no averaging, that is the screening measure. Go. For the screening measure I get 30.48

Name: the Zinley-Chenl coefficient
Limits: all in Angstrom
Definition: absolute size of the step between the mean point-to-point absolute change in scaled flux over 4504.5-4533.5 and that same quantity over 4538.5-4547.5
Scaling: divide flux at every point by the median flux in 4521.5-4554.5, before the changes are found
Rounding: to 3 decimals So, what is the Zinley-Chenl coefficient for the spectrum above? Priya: 0.023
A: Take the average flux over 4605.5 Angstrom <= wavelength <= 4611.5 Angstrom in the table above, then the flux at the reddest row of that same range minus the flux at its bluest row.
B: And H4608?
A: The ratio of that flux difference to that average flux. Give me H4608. 0.21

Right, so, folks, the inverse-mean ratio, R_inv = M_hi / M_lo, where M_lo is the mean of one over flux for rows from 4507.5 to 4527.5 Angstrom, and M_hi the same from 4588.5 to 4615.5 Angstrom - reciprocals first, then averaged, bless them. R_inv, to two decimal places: 1.00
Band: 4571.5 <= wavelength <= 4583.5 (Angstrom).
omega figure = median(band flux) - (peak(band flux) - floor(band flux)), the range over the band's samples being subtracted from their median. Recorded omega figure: 16.4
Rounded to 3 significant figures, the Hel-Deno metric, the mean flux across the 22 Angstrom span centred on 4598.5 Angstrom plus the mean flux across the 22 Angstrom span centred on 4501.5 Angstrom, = 57.6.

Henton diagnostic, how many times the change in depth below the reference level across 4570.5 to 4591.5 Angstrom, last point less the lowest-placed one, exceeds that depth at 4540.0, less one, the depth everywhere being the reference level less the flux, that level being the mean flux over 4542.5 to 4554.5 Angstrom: 11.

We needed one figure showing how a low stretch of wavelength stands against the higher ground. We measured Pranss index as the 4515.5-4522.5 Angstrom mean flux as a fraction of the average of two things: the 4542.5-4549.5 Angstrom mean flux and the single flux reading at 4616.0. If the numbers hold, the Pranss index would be 0.965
